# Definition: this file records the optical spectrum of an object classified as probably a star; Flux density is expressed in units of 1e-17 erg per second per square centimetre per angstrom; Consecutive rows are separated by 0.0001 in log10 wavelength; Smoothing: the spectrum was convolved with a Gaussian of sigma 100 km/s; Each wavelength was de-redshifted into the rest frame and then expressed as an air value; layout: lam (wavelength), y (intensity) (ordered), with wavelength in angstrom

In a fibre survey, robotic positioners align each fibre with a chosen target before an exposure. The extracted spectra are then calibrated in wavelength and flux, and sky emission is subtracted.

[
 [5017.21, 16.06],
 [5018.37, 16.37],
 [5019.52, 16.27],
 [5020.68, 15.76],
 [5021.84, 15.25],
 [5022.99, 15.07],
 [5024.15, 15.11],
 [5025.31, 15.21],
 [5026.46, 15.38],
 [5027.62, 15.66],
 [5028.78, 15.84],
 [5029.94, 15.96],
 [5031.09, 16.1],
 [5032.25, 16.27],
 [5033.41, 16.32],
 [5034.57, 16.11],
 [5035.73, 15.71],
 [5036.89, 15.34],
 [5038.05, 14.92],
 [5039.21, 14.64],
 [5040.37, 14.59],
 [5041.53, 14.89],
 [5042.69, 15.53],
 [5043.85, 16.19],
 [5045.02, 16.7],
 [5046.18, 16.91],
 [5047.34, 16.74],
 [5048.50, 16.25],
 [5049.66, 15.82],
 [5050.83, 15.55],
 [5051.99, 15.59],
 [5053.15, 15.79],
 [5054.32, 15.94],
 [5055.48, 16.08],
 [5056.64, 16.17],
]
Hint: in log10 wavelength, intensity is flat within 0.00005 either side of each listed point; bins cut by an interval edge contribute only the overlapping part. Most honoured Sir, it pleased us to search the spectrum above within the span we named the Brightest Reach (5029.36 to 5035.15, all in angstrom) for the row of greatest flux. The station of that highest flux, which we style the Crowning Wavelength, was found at 5033.41 angstrom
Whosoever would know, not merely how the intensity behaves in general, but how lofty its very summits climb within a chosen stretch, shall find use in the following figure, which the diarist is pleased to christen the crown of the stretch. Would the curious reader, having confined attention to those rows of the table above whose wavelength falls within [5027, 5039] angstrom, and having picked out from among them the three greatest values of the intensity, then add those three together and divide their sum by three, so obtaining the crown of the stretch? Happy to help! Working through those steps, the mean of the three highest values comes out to 16.2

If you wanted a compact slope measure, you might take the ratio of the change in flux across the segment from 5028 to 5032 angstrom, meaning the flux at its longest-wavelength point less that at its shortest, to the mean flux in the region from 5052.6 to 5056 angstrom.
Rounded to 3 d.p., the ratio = 0.016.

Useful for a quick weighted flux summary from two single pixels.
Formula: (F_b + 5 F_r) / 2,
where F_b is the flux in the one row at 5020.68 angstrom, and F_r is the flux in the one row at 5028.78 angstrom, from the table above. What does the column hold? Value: 47.5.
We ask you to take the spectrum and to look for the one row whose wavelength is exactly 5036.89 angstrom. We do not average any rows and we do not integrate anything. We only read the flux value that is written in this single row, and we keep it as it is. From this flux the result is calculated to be 15.34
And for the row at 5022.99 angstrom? 15.07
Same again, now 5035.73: 15.71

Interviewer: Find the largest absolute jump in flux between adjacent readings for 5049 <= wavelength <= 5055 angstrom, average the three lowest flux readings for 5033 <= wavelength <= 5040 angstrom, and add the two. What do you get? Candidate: 15.2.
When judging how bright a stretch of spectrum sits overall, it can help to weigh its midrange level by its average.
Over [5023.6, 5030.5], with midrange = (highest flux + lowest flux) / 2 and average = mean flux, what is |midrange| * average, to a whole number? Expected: 241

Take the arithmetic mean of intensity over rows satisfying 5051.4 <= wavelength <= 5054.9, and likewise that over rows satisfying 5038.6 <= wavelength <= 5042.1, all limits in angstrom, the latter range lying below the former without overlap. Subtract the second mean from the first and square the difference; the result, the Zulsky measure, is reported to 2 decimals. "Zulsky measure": 1.14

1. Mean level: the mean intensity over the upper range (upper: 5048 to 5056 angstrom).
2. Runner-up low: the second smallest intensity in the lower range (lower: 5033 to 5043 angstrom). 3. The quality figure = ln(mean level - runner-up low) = 0.2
